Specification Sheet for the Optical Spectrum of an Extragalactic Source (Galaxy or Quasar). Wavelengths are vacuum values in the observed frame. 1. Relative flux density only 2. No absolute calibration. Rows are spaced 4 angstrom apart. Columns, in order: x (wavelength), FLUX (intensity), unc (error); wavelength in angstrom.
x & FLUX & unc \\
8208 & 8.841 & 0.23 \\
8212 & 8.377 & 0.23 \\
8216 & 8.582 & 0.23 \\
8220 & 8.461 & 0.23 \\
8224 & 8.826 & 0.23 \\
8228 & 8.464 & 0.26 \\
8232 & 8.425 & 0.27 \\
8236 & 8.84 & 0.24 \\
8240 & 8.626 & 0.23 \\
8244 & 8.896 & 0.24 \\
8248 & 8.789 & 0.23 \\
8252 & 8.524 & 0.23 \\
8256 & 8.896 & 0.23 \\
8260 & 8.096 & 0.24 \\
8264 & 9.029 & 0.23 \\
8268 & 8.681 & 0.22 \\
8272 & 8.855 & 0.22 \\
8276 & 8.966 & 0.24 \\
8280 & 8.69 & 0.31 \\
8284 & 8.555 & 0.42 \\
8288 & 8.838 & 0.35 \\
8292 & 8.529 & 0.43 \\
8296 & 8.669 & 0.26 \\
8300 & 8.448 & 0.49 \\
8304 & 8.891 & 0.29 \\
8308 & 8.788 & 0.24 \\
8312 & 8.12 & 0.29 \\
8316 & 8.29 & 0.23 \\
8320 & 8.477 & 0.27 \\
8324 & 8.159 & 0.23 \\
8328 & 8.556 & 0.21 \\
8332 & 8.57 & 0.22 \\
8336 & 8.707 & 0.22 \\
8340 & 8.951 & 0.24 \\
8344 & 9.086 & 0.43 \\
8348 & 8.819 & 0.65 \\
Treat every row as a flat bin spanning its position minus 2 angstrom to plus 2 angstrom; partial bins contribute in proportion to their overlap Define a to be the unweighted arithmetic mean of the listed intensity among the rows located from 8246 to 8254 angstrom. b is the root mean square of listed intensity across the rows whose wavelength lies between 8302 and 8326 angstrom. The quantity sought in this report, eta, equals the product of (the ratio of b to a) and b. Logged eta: 8.3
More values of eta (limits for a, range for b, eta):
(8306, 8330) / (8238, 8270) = 9.0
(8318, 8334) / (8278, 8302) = 8.8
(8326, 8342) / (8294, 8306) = 8.6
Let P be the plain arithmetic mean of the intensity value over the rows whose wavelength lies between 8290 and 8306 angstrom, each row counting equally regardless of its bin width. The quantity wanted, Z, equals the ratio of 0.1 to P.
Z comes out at 0.0116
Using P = 8.63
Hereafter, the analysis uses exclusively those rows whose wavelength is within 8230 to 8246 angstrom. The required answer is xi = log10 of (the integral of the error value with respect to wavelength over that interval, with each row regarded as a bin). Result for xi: 0.593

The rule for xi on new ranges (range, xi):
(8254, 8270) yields 0.566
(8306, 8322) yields 0.615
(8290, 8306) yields 0.769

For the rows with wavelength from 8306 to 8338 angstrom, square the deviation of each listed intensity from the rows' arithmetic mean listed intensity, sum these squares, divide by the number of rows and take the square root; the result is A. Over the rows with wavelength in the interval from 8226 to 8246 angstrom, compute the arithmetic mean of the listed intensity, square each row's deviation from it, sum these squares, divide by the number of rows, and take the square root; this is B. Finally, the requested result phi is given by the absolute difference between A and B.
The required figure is 0.040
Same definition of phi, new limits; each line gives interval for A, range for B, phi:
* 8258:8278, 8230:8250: 0.165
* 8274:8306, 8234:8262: 0.093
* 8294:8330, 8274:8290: 0.098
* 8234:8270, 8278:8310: 0.114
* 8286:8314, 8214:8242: 0.091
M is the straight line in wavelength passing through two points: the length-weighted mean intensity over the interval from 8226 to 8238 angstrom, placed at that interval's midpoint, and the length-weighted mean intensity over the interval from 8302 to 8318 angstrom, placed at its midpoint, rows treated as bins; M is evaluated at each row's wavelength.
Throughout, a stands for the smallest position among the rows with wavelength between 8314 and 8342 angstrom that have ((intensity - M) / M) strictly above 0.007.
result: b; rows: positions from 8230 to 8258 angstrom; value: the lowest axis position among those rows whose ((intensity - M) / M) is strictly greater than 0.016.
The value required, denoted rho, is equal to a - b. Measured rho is 96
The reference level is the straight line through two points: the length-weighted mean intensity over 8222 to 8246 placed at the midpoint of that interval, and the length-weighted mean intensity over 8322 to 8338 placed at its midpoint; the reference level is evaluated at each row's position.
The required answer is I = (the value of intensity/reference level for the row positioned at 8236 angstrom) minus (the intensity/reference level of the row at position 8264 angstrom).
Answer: -0.028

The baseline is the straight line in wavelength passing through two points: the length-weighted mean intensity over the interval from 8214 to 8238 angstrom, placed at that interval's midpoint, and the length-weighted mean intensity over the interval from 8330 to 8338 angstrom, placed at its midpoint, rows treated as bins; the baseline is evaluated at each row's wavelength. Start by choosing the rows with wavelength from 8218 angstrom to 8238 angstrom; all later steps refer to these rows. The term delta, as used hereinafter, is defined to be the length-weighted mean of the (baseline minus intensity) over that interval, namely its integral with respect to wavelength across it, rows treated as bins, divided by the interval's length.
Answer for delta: 0.00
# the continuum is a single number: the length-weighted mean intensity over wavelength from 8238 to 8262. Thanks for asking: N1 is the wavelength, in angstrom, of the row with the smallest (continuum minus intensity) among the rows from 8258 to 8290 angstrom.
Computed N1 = 8264 angstrom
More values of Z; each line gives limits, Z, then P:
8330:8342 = 0.0114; 8.74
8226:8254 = 0.0116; 8.65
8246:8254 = 0.0116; 8.66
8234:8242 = 0.0115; 8.73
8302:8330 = 0.0118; 8.47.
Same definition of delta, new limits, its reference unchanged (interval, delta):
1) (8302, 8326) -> 0.18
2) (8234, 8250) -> -0.18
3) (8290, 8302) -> 0.08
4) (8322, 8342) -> 0.05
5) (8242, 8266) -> -0.10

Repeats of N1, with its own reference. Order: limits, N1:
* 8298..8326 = 8304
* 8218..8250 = 8244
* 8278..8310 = 8304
